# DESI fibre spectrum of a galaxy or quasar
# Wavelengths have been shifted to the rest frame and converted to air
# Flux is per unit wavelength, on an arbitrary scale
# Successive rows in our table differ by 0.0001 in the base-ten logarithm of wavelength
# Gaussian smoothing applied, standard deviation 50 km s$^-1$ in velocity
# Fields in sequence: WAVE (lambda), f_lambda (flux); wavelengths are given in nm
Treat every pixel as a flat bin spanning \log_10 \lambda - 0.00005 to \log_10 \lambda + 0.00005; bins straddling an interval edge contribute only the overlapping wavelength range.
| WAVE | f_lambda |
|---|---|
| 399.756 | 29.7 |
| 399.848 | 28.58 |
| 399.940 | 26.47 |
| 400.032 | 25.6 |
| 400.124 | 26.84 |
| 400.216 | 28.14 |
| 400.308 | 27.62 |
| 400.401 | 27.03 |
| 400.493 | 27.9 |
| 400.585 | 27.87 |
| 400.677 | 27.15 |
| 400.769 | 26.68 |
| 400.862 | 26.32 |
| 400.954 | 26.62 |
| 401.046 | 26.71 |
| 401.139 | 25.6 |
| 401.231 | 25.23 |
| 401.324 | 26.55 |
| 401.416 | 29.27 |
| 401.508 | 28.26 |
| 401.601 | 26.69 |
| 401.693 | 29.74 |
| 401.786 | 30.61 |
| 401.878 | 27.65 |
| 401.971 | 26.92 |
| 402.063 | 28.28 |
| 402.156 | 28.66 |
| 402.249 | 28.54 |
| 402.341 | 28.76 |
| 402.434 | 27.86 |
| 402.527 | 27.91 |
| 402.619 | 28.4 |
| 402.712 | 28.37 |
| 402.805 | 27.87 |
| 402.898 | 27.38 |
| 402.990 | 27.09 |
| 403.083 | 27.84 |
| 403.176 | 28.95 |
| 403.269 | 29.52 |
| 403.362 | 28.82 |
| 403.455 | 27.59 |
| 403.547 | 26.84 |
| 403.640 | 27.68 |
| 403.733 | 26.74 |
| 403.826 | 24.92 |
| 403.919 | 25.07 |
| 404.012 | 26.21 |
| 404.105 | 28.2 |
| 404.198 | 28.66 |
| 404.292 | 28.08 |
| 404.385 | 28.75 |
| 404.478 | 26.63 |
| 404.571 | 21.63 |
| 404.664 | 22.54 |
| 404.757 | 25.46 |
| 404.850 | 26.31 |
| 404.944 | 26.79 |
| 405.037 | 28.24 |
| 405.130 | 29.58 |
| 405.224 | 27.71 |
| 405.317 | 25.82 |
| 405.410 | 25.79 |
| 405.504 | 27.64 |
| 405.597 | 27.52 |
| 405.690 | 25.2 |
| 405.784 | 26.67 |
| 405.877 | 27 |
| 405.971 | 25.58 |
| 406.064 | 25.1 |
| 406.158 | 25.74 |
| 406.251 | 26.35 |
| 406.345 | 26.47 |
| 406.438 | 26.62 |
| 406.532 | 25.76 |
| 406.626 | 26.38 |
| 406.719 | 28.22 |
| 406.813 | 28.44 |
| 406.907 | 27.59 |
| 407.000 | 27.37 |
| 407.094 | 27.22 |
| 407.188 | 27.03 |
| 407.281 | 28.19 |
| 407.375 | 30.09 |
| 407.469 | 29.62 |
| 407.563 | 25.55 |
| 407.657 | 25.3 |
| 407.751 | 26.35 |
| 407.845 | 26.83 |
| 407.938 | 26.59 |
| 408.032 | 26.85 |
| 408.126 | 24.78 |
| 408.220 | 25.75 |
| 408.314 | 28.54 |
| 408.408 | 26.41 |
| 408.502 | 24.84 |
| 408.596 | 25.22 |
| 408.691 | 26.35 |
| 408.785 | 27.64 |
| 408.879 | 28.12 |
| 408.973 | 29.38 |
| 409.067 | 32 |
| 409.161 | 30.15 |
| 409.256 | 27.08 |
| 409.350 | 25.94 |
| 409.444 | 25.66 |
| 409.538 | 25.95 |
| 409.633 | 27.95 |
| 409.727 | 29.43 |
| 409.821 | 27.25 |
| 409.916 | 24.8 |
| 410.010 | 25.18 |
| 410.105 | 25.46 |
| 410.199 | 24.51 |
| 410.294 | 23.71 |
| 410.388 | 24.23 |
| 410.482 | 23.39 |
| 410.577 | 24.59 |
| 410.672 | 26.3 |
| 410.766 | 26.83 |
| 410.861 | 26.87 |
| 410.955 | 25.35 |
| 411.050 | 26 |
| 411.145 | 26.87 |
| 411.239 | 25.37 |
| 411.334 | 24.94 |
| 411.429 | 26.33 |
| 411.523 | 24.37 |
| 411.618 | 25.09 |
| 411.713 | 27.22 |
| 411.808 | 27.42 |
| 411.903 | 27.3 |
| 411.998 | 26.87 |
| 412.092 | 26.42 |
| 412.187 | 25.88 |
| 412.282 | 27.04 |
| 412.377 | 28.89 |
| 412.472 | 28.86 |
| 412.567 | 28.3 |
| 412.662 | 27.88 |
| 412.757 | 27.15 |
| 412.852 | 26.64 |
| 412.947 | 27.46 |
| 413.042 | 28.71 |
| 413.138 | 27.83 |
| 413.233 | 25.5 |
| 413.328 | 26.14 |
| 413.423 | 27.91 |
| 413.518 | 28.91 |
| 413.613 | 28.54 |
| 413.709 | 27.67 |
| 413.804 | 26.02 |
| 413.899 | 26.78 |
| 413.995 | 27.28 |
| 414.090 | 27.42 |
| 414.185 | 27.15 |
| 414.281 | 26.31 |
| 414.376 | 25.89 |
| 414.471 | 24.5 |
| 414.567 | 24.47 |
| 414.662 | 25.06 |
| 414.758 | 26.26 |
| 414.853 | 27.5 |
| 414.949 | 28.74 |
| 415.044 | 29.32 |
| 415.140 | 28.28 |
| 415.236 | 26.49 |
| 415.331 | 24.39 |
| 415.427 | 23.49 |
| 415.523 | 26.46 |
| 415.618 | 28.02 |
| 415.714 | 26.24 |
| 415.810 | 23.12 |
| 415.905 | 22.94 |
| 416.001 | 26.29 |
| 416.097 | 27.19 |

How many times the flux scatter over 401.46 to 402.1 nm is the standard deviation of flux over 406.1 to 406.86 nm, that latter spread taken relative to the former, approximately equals 0.7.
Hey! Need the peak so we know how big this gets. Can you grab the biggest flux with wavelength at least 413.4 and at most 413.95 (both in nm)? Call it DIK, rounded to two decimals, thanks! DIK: 28.91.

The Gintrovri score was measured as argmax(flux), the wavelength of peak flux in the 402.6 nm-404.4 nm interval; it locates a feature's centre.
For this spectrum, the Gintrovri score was 403.269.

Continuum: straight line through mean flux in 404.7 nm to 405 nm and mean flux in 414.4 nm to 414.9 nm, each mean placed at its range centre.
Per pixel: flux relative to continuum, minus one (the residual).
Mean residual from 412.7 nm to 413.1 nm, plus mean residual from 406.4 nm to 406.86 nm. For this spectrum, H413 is 0.11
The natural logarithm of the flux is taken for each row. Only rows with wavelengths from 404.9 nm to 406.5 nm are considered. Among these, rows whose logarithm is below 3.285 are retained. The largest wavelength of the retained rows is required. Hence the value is 406.438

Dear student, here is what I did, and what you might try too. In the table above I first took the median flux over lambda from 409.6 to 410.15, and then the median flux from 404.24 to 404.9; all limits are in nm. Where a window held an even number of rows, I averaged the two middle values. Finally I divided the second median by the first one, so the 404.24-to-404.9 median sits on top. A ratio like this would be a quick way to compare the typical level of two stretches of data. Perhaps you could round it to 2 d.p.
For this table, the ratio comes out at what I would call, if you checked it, 1.00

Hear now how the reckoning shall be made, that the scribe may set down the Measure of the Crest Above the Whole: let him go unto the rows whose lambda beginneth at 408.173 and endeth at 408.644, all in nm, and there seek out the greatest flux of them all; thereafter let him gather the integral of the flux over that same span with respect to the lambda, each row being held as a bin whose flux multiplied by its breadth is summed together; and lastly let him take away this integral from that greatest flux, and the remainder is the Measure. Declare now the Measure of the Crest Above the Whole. 16.24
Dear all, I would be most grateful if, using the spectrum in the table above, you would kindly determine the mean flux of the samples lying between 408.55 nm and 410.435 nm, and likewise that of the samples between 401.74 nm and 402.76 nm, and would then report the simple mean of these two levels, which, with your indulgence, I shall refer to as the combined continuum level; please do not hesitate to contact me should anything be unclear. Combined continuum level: 27.6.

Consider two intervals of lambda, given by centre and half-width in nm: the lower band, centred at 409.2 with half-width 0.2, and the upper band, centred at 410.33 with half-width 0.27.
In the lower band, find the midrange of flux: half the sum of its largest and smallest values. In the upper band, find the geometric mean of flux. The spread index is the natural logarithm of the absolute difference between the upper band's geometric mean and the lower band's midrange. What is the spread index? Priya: 1.5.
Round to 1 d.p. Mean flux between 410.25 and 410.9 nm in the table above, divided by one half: 50.3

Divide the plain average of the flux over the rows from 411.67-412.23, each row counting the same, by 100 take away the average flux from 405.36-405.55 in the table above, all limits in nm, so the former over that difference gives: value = 0.366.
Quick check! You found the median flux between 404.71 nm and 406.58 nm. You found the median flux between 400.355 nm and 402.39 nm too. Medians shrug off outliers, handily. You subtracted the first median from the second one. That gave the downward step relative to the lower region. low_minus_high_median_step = 1.0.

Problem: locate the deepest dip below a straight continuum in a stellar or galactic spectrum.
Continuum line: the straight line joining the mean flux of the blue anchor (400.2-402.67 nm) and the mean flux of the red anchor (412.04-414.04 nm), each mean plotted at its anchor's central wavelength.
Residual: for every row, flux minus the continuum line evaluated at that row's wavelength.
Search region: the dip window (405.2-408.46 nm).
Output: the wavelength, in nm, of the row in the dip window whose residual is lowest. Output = 408.126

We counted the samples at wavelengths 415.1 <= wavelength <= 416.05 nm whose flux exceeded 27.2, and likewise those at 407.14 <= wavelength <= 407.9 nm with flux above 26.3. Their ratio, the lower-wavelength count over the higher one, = 3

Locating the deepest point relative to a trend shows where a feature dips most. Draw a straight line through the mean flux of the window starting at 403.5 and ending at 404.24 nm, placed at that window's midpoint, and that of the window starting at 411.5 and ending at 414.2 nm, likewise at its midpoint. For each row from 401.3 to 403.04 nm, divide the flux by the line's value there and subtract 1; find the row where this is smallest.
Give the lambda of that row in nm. 401.324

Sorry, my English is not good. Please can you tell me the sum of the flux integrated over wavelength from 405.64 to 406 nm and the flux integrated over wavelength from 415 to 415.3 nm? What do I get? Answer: 18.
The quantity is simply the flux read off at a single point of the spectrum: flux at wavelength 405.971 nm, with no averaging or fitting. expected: 25.58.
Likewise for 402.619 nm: 28.4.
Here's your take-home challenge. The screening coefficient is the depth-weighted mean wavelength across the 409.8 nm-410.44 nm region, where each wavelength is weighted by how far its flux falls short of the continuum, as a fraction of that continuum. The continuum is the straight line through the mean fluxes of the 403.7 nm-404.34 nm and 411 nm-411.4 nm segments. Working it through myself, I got 410.27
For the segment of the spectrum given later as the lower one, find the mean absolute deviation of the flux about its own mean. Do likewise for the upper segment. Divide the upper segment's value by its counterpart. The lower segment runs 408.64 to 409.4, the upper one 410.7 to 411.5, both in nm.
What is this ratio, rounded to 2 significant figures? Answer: 0.40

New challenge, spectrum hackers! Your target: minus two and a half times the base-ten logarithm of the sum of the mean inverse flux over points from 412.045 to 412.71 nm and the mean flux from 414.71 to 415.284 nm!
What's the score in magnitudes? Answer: -3.61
